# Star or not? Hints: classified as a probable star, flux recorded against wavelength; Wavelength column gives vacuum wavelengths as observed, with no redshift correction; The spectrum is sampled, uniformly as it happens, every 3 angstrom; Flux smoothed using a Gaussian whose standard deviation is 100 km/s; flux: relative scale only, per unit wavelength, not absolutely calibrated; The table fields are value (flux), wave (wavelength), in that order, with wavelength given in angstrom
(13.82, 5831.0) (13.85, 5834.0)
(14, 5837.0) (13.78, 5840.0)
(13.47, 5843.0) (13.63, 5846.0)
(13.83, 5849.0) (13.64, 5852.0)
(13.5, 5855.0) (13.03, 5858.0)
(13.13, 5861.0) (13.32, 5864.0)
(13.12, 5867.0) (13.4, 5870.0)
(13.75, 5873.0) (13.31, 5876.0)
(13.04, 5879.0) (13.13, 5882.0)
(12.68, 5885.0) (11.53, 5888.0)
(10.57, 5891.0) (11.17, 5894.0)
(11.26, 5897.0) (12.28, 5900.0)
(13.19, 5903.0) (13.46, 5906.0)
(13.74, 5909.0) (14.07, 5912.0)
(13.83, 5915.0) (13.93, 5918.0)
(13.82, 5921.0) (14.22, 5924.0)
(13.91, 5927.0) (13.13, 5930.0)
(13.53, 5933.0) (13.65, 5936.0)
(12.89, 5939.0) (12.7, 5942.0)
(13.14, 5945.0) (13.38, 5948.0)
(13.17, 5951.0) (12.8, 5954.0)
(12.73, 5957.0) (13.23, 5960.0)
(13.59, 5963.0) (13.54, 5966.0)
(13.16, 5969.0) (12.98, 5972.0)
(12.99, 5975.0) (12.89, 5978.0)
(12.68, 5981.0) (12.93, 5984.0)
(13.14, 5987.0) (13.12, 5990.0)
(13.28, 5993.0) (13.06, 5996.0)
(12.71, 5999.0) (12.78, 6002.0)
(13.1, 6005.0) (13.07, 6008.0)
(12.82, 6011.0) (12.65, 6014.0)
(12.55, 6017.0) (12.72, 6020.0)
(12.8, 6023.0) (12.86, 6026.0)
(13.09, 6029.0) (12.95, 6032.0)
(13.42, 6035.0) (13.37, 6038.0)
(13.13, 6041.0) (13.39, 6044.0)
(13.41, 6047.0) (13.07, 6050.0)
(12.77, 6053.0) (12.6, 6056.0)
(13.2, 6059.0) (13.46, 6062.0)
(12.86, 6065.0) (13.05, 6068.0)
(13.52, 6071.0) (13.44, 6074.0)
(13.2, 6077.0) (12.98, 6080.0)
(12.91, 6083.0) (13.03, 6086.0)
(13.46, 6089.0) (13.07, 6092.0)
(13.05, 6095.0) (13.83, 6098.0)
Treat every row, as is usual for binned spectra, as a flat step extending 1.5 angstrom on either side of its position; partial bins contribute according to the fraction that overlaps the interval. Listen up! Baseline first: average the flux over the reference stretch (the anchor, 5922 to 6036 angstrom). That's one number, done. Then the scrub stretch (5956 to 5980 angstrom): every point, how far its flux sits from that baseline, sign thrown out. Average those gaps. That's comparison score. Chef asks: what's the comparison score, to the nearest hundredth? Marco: 0.24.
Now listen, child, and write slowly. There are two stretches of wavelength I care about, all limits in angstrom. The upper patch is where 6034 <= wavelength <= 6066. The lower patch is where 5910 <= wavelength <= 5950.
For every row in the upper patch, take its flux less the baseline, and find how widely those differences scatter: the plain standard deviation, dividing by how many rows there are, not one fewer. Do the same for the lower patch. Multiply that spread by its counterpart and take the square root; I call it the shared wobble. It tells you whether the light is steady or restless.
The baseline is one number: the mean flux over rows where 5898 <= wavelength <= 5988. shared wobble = 0.36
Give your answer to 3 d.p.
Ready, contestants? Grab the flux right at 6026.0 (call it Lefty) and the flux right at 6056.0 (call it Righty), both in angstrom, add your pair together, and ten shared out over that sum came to 0.393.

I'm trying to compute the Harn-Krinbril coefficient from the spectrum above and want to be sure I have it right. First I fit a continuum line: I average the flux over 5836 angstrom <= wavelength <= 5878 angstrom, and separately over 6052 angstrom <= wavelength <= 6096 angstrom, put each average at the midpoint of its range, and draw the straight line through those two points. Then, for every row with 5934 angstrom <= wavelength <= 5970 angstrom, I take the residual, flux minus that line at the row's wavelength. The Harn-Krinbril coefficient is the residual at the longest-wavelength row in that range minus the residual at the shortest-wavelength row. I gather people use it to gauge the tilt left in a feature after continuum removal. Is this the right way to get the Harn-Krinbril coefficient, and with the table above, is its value -0.4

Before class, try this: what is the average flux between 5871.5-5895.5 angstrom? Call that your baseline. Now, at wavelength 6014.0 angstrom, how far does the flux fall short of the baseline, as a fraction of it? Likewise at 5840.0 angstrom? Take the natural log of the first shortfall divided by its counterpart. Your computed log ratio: -1.7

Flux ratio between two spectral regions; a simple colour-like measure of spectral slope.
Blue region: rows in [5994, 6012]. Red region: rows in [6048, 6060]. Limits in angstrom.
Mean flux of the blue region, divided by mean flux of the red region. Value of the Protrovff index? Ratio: 1.00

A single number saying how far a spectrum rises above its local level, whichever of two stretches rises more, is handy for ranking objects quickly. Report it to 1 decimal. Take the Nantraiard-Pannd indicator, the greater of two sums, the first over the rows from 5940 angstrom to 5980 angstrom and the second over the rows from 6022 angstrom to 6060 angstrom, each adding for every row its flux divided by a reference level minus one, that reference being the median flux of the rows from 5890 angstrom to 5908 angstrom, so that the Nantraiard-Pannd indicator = 1.5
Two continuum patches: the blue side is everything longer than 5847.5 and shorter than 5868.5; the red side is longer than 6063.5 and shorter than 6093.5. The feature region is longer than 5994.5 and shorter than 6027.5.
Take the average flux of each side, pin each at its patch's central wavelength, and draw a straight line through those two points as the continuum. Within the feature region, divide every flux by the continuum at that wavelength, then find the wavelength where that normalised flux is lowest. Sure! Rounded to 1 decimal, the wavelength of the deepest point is 6017.0 angstrom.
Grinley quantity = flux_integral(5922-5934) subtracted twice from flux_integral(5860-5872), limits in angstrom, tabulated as -170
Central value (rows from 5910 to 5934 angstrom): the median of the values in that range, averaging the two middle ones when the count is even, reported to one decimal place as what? 13.9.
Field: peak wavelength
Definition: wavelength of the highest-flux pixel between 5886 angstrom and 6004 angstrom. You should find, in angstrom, 5924.0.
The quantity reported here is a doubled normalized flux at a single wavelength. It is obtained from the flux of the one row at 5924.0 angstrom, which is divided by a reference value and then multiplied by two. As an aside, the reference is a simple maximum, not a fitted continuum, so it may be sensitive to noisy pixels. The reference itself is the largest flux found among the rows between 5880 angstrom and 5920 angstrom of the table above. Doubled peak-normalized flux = 2.02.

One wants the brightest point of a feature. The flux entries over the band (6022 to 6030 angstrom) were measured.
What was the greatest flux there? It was 13.09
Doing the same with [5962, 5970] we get 13.59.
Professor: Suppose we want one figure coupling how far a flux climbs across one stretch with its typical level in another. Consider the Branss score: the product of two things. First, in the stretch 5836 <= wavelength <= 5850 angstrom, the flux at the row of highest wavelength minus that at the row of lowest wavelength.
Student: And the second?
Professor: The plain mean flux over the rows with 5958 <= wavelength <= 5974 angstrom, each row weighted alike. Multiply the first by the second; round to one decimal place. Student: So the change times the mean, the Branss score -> -2.3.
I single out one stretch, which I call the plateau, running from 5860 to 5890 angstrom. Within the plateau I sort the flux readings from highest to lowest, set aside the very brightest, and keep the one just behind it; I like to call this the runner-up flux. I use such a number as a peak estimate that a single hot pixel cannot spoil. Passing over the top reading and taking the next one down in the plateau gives 13.4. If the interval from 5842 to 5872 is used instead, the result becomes 13.64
